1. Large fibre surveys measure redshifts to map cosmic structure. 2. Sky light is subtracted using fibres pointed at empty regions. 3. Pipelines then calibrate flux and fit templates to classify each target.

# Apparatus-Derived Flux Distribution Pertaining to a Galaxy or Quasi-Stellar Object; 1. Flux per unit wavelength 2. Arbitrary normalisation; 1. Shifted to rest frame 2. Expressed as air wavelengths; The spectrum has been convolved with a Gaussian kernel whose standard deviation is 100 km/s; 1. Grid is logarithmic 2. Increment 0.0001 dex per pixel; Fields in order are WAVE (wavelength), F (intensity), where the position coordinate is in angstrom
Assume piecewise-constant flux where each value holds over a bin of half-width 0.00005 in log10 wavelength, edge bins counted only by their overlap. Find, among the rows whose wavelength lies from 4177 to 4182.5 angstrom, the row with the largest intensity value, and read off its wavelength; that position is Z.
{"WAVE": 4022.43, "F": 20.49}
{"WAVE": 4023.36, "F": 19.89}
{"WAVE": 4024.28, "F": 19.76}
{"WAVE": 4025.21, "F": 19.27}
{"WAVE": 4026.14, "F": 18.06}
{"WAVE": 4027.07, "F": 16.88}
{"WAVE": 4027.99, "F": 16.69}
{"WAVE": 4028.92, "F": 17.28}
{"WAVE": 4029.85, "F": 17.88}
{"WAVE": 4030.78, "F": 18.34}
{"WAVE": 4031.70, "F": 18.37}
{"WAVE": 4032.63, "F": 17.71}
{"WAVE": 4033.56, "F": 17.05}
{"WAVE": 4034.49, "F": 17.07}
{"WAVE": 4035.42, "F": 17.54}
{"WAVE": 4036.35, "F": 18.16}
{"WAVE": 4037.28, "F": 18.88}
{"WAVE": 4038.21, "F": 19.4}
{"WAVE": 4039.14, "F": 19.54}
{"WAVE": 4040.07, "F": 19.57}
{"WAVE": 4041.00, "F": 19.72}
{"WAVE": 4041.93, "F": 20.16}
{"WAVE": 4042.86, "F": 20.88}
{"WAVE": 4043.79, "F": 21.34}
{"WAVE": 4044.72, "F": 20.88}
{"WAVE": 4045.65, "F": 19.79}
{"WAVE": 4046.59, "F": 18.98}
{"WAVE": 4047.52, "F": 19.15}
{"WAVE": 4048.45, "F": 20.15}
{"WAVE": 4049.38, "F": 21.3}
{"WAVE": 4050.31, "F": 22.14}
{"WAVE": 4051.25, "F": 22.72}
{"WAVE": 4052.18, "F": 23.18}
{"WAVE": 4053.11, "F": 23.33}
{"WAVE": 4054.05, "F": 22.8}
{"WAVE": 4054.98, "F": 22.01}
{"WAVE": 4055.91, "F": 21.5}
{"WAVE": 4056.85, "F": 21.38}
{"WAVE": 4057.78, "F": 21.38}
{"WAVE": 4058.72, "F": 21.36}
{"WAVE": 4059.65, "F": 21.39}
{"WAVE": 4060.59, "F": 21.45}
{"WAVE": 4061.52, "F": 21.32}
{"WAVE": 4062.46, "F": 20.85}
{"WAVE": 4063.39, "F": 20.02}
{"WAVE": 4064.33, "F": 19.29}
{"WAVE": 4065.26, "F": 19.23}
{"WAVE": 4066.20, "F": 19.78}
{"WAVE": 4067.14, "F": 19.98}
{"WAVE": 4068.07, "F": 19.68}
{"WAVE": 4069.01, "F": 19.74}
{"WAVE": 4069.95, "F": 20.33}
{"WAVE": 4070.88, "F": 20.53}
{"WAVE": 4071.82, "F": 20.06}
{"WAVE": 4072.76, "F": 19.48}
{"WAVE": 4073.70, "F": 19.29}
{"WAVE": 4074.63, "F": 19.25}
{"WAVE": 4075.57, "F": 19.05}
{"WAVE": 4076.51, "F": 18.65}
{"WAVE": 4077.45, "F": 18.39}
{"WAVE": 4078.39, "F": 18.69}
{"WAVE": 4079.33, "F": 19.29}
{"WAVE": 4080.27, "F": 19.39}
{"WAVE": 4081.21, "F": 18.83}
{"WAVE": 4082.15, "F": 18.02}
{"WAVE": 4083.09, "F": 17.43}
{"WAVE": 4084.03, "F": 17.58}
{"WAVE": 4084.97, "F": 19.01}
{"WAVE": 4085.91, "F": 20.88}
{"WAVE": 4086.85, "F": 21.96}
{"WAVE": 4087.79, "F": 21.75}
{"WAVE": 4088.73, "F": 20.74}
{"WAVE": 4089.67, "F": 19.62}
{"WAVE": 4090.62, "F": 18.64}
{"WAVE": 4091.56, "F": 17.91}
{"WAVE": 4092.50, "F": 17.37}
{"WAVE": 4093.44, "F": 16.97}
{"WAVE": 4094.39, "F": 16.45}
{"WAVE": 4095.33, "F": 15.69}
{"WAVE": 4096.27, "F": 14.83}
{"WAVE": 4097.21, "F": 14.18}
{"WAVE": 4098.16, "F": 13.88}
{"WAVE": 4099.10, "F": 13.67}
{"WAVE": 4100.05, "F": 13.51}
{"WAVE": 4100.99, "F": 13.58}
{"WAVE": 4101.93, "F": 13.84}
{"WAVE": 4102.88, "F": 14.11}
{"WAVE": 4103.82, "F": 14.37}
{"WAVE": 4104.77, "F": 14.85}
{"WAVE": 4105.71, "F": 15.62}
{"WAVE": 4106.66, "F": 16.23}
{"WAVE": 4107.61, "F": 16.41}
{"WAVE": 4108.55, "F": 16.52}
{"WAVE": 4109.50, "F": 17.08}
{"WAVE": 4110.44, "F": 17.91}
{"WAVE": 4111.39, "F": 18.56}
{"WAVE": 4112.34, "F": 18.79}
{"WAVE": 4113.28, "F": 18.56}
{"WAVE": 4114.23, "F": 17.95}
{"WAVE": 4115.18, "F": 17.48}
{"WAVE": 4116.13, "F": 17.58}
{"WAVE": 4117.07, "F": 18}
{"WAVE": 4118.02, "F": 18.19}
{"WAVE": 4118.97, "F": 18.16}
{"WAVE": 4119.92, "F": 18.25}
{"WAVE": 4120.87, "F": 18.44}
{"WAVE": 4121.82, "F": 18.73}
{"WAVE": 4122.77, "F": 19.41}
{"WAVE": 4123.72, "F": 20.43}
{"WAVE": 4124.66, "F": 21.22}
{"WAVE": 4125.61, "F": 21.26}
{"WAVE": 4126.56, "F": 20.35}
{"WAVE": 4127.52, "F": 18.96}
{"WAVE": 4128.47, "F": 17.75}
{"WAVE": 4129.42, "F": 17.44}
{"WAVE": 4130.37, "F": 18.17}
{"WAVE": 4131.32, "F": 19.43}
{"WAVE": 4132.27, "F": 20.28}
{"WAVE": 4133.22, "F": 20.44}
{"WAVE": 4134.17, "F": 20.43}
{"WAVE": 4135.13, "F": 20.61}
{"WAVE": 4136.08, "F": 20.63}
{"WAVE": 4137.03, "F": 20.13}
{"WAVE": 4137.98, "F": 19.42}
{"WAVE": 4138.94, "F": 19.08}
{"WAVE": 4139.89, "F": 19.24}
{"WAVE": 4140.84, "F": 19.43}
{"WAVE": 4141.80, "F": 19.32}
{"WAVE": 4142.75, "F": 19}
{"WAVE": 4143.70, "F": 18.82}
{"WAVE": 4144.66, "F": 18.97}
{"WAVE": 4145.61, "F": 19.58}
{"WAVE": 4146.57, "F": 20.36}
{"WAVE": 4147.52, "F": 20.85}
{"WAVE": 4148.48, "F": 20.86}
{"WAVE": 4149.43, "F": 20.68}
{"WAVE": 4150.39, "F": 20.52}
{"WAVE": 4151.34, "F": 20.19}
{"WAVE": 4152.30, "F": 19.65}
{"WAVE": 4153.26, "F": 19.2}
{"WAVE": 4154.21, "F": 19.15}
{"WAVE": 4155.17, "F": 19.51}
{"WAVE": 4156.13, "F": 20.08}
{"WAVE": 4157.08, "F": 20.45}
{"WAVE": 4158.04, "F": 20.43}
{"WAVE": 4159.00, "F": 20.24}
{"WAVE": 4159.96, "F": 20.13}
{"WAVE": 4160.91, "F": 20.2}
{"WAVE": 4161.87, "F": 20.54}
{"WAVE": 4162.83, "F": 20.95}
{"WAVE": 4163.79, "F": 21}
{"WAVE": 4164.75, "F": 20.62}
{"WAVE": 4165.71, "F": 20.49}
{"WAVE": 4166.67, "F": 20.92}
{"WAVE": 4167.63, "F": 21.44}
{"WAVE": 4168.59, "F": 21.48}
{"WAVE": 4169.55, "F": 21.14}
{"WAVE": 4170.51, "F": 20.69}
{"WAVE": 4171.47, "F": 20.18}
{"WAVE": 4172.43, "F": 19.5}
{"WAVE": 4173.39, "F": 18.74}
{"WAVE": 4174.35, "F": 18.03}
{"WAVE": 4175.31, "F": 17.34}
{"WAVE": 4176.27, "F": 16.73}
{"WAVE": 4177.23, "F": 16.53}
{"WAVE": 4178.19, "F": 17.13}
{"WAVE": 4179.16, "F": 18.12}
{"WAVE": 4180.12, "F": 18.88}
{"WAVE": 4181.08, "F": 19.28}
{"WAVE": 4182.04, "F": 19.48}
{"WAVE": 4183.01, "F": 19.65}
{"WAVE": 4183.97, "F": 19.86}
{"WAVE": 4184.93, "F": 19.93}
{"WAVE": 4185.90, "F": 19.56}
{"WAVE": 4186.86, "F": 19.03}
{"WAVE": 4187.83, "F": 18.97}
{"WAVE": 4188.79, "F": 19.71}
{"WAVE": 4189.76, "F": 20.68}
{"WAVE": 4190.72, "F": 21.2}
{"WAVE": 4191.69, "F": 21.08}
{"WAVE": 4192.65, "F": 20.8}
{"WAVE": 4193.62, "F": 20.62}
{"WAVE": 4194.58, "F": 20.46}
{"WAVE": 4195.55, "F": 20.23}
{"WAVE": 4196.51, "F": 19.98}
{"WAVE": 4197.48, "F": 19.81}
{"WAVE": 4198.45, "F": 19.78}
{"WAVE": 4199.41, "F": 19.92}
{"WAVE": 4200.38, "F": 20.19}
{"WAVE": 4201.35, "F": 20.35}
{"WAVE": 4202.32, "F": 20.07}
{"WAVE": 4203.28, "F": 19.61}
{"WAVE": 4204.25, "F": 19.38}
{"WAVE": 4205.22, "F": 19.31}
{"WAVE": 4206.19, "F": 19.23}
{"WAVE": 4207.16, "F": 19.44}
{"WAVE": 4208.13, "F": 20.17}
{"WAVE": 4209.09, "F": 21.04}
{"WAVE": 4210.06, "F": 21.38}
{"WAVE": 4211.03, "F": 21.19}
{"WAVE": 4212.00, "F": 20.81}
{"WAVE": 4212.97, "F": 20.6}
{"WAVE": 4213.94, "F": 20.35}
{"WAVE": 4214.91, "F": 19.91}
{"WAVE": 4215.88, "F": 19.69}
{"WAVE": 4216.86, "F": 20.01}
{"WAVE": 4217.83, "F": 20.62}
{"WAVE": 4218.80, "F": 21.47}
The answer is 4182.04 angstrom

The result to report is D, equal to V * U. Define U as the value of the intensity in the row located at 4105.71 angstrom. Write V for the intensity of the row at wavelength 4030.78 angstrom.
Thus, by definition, 286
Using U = 15.62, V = 18.34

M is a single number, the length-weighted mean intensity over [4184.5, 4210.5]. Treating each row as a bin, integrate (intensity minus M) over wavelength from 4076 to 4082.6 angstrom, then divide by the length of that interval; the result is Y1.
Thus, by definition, -1.3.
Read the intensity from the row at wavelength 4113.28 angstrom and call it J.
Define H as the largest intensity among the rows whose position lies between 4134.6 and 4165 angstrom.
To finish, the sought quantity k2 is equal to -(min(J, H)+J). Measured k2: -37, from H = 21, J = 18.56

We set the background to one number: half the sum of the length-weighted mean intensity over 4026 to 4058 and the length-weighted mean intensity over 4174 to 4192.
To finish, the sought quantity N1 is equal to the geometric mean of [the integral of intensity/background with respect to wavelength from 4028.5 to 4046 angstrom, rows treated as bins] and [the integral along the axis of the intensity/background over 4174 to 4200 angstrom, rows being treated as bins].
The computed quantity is 21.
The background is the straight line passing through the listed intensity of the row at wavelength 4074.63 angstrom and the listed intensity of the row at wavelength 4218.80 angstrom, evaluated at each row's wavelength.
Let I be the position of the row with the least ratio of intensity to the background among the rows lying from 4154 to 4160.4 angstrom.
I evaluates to 4154.21 angstrom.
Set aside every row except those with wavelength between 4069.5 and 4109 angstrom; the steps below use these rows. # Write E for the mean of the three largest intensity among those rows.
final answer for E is 21.5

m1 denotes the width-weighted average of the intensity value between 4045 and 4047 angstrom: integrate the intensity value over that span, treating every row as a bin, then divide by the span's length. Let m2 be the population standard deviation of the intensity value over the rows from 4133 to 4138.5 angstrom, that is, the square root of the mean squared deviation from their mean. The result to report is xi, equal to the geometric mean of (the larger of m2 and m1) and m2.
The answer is 2.8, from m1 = 19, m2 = 0.42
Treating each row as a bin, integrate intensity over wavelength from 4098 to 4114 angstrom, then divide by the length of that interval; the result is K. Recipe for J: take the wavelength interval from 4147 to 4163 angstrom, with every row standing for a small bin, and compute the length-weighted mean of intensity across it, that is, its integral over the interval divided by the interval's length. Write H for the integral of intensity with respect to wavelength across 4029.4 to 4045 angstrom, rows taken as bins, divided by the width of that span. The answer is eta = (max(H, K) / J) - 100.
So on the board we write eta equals -99.1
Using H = 19.0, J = 20.2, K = 15.8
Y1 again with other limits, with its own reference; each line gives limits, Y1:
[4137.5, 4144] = -0.9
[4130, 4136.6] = 0.0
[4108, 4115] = -2.2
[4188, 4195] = 0.5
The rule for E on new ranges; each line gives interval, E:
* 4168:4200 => 21.3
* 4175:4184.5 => 19.7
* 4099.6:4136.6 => 21.0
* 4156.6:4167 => 21.0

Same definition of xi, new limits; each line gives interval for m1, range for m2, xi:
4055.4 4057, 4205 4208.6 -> 2.8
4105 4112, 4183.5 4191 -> 3.5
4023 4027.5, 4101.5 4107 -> 4.0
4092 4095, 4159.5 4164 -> 2.5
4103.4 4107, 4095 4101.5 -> 3.4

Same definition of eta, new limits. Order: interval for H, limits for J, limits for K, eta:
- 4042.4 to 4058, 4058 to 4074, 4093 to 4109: -98.9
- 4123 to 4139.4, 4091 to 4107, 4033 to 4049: -98.7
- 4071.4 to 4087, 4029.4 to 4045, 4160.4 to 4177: -98.9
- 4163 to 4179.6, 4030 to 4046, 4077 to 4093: -99.0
